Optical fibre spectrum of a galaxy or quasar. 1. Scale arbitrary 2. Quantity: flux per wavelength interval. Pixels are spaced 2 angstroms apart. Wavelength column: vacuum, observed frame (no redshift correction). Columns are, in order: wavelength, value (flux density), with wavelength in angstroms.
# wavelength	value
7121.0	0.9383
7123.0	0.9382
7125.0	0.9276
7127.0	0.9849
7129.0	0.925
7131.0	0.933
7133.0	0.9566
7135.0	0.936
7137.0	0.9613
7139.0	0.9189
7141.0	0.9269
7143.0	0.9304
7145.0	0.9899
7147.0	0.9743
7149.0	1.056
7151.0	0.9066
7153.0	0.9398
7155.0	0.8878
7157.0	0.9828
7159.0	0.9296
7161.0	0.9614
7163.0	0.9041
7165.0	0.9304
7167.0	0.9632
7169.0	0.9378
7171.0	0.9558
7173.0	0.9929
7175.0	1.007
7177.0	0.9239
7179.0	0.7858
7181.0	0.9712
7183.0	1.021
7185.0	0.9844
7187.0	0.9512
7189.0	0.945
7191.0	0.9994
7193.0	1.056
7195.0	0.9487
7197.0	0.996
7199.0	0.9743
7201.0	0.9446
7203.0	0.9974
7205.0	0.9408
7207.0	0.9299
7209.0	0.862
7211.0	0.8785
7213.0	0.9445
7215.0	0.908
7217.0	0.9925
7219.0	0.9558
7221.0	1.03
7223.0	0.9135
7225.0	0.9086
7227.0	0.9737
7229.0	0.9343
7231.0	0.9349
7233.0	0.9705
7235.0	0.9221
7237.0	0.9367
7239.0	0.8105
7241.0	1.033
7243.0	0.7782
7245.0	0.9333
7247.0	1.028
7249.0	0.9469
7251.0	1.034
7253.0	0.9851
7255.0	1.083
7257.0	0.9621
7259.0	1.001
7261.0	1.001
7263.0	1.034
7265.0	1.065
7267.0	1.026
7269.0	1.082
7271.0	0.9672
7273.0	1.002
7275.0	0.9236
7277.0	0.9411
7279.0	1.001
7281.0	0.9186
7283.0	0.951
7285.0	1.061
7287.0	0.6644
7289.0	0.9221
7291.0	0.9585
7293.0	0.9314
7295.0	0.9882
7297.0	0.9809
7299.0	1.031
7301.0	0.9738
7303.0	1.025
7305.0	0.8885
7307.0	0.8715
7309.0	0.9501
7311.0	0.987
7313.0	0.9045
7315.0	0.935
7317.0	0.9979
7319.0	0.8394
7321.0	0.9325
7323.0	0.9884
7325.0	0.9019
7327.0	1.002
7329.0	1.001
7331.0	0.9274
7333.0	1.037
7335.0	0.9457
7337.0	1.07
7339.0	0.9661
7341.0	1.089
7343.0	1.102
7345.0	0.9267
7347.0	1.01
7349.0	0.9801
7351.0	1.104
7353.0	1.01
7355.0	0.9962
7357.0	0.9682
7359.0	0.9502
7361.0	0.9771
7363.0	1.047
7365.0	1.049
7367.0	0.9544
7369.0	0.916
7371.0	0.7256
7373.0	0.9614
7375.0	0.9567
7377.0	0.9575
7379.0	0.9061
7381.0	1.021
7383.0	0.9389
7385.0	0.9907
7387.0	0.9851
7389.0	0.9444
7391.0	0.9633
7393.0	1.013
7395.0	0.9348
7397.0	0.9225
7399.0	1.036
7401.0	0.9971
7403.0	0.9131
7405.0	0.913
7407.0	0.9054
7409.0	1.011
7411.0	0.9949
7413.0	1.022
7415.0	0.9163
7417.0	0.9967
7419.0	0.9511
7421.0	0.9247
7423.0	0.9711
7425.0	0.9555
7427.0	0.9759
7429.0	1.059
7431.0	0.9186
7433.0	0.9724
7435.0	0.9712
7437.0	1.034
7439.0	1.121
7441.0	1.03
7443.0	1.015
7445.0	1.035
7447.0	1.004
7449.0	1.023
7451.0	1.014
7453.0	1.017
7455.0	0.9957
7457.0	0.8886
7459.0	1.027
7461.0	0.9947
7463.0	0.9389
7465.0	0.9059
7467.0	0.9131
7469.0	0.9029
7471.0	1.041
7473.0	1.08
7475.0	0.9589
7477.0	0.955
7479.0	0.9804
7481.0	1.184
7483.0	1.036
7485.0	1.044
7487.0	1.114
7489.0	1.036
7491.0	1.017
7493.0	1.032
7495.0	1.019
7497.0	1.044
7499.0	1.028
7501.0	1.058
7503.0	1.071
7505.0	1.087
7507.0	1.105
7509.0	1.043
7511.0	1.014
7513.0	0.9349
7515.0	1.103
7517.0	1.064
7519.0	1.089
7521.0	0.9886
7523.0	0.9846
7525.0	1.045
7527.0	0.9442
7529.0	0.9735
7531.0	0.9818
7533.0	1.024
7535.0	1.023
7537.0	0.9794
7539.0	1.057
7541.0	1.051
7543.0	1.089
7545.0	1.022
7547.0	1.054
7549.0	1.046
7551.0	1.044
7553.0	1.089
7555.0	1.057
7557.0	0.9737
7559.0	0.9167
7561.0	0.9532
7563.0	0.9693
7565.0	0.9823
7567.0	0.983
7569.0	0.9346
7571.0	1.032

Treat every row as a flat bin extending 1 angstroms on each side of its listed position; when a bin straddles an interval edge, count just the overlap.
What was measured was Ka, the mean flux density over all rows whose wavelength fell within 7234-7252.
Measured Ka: 0.94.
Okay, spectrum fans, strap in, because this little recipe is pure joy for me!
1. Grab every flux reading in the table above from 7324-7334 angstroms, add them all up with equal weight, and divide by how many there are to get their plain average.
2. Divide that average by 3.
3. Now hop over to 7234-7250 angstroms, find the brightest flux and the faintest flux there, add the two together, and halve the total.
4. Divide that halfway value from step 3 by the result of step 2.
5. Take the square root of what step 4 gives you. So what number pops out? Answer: 1.67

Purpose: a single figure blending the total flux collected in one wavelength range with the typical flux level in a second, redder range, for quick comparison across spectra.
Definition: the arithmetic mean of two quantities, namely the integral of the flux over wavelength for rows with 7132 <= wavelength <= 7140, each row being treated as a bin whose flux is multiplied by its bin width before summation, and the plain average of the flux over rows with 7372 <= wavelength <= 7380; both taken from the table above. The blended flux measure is 4.2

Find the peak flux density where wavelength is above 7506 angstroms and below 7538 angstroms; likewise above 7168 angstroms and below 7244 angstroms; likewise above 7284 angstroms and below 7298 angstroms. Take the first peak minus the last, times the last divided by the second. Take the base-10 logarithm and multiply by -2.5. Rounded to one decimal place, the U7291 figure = 3.4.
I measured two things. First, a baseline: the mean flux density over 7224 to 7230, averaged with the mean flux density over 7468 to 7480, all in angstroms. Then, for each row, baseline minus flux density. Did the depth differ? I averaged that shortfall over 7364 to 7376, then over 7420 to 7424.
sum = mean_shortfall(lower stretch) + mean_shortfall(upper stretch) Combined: 0.050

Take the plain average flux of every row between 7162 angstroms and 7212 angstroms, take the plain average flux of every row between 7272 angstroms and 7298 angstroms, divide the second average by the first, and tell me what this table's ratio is 0.99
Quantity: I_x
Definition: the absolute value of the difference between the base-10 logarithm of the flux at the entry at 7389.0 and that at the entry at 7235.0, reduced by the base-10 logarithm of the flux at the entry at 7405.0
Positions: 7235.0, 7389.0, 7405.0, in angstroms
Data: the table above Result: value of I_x 0.05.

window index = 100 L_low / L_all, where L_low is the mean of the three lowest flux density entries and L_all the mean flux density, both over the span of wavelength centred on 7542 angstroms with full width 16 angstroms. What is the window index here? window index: 96.9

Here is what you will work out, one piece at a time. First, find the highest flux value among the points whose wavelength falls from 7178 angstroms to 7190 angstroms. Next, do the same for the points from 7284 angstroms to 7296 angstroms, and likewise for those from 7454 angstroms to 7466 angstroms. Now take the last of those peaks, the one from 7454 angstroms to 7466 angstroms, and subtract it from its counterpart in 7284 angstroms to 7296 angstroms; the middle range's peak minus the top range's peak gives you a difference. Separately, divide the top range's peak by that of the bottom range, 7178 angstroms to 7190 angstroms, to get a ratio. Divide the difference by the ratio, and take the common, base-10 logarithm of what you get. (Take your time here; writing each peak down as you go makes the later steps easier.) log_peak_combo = -1.47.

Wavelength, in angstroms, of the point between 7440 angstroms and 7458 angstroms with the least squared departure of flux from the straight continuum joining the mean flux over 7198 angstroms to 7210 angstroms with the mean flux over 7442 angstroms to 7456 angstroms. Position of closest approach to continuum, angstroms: 7453.0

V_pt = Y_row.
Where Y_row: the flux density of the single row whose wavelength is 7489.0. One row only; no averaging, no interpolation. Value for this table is 1.036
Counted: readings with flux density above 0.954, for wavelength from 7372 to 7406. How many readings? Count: 10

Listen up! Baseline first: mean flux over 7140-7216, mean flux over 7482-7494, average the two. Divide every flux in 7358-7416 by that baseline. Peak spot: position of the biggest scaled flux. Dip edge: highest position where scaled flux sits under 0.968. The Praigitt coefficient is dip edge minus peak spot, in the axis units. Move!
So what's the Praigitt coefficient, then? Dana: 50 angstroms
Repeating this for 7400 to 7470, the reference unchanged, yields 30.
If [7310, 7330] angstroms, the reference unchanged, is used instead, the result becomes -2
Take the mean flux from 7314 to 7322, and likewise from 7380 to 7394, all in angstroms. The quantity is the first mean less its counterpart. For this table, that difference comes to -0.05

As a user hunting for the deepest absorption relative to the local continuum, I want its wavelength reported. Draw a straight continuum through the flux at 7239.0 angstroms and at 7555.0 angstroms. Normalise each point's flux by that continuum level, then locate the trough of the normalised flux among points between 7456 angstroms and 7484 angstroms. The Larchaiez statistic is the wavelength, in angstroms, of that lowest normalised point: 7457.0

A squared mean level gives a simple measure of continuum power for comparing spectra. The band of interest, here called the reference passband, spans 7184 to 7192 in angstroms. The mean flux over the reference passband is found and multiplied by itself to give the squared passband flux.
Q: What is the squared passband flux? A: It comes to 0.94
